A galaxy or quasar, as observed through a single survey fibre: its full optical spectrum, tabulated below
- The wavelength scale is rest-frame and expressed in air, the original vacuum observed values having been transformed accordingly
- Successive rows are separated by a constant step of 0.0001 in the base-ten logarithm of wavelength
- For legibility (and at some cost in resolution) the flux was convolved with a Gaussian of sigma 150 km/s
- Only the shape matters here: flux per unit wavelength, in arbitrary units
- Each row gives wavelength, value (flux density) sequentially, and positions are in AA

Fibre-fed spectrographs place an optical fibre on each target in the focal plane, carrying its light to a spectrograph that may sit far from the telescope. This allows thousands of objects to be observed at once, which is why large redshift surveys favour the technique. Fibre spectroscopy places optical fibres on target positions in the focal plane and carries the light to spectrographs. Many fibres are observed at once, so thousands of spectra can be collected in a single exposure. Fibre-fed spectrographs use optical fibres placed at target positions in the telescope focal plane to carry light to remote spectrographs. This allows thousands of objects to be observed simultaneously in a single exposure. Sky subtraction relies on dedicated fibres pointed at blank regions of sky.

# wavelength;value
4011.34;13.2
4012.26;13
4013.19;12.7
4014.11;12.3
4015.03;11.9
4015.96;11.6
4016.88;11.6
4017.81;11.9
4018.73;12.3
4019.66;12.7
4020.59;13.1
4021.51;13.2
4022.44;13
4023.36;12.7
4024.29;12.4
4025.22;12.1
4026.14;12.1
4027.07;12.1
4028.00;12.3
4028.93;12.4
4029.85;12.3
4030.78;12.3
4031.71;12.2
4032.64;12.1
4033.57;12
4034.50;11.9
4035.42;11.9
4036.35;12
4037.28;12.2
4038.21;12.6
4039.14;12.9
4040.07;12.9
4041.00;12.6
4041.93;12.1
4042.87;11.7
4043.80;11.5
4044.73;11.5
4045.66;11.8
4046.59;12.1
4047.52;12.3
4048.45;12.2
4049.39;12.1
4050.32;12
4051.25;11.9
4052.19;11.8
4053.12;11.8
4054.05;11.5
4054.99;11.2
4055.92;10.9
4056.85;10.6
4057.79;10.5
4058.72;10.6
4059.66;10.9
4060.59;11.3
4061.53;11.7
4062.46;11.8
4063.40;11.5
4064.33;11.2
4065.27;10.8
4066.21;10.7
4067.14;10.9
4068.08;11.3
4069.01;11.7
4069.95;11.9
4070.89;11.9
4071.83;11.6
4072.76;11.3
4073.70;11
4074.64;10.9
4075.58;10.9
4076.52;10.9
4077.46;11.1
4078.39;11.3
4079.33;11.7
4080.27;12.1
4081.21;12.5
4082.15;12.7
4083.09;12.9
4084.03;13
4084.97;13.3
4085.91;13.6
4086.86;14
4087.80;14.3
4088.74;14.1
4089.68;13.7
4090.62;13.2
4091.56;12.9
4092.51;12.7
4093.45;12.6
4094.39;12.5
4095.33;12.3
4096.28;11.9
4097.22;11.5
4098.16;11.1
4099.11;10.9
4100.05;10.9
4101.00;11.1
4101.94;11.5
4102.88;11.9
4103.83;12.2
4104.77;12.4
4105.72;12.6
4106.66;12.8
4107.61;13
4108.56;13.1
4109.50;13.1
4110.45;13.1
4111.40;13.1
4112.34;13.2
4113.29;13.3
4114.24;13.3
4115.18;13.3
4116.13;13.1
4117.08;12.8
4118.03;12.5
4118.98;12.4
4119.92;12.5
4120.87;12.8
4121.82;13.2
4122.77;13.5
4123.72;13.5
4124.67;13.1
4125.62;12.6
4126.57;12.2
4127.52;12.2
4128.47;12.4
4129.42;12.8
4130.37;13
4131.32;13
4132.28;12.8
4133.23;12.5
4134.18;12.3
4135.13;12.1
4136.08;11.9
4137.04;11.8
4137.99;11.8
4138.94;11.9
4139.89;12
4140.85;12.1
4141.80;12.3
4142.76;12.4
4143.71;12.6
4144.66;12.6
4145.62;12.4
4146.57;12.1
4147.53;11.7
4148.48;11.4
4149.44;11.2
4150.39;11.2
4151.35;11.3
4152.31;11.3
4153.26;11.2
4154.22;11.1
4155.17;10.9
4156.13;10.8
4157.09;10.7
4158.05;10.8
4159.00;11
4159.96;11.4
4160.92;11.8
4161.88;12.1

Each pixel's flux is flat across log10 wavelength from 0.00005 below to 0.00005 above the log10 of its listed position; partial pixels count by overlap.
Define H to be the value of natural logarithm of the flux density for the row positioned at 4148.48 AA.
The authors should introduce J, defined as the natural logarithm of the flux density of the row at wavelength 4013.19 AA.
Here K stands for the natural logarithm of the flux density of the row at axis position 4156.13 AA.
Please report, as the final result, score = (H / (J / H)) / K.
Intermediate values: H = 2.43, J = 2.54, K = 2.38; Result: 0.98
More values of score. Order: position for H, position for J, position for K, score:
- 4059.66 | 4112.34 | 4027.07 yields 0.89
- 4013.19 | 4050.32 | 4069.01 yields 1.06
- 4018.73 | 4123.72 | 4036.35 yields 0.97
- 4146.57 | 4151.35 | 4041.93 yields 1.03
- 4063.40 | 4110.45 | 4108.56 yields 0.90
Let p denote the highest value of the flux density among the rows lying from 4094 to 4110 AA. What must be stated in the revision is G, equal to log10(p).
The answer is 1.12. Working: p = 13.1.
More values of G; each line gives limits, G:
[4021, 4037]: 1.12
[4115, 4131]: 1.13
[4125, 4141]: 1.11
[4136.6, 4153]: 1.10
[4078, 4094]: 1.16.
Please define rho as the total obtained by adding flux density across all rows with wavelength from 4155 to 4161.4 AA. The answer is 77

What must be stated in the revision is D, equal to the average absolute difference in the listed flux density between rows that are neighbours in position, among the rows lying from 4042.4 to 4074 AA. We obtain 0.22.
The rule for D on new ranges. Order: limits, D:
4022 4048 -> 0.18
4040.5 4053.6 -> 0.18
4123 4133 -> 0.26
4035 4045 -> 0.24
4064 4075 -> 0.25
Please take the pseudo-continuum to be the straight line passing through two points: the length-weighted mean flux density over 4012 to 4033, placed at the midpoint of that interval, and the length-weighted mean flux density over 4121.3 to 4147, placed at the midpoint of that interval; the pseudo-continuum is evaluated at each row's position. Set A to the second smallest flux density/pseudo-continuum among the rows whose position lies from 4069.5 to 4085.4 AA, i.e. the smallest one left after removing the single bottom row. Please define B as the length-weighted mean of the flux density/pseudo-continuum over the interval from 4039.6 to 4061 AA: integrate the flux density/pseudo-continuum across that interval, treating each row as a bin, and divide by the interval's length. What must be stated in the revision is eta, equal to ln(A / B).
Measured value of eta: -0.07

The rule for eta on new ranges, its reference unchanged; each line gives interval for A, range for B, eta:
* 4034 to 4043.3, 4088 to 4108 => -0.03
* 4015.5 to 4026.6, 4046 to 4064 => 0.01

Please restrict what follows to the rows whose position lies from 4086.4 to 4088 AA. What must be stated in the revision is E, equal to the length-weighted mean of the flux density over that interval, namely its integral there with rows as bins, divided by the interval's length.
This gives 14.1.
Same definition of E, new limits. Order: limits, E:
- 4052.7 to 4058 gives 11.1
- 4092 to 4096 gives 12.5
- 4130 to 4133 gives 12.9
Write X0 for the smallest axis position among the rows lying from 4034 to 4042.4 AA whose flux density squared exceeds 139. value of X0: 4034.50 AA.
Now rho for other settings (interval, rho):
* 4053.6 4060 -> 76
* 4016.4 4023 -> 88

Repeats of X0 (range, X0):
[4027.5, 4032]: 4028.00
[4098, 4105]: 4102.88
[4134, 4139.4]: 4134.18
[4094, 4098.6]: 4094.39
